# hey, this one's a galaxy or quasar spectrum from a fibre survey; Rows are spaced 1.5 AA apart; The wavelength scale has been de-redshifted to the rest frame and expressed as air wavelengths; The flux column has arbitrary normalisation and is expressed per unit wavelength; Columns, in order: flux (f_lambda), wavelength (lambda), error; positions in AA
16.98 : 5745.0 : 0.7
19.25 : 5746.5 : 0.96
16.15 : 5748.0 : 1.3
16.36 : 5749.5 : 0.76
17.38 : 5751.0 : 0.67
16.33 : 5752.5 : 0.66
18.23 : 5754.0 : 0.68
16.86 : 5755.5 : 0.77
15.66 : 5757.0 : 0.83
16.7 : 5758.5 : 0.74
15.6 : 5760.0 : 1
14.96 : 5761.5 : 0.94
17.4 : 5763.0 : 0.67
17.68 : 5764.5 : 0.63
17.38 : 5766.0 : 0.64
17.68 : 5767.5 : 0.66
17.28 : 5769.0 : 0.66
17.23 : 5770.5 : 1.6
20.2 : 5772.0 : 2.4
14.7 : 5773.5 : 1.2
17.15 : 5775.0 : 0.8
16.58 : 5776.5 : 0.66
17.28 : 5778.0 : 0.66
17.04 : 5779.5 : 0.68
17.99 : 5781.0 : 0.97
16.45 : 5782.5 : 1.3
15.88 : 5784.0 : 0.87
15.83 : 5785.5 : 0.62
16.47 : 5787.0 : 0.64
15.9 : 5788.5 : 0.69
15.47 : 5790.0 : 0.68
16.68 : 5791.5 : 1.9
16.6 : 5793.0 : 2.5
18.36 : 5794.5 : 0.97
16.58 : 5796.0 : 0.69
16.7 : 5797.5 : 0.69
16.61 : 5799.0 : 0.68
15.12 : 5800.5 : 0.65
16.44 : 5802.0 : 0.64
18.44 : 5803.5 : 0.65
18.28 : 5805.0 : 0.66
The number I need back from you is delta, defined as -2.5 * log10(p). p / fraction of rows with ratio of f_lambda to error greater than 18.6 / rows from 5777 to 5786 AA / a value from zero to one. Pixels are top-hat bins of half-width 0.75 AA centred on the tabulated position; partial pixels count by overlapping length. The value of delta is 0.75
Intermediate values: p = 0.50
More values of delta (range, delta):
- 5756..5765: 0.44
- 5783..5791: 0.24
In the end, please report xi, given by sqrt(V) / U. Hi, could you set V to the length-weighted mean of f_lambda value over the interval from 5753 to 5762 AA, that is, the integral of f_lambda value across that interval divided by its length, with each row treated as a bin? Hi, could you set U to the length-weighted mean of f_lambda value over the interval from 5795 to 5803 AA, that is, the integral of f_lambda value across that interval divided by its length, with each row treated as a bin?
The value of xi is 0.246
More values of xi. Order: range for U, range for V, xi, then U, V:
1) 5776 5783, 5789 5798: 0.239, 17.1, 16.7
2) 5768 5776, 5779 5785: 0.237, 17.3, 16.8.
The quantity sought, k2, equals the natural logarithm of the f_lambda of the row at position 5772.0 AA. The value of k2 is 3.006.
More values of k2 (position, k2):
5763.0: 2.856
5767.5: 2.872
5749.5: 2.795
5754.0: 2.903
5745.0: 2.832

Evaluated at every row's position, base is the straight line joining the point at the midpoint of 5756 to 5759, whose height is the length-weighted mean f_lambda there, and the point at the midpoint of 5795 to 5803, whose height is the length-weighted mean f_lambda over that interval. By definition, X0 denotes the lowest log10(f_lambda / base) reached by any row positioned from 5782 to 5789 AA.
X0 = -0.014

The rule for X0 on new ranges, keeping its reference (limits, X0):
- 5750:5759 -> -0.014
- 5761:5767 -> -0.035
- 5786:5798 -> -0.025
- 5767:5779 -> -0.044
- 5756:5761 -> -0.017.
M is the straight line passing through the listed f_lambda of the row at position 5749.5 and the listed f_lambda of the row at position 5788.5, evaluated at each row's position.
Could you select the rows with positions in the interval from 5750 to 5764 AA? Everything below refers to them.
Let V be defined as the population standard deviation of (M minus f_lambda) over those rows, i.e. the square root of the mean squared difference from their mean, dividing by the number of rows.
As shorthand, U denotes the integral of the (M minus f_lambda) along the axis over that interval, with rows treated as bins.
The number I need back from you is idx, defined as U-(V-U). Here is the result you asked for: -10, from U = -4.4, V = 1.0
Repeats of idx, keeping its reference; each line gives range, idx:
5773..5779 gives -7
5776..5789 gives -17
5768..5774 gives -18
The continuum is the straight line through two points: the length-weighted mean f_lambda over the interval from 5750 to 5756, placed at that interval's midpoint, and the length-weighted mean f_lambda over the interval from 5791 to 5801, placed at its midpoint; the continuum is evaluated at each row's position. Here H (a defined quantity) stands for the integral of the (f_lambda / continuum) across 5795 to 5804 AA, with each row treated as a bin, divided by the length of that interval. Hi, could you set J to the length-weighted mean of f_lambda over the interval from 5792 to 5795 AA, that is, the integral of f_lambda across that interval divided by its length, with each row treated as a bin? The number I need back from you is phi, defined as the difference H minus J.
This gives -16.3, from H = 1.00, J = 17.3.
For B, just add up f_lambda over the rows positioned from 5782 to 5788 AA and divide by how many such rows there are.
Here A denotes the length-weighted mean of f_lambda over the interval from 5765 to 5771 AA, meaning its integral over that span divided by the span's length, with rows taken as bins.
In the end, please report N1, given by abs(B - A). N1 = 1.3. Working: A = 17.4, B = 16.2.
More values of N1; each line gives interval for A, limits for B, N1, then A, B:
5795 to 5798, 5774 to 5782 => 0.4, 16.8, 17.2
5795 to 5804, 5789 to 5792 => 0.6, 16.6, 16.1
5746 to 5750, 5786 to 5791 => 1.2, 17.2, 15.9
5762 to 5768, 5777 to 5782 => 0.0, 17.4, 17.4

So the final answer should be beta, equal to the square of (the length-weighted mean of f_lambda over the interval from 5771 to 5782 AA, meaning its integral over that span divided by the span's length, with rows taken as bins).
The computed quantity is 298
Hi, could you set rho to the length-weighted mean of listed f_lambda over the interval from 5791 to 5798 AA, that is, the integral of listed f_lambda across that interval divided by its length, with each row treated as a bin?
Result 17.0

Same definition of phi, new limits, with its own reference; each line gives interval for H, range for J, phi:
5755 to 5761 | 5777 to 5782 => -16.4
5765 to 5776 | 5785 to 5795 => -15.4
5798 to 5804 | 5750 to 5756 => -16.2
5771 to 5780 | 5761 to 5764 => -15.4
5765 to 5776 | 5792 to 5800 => -15.9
